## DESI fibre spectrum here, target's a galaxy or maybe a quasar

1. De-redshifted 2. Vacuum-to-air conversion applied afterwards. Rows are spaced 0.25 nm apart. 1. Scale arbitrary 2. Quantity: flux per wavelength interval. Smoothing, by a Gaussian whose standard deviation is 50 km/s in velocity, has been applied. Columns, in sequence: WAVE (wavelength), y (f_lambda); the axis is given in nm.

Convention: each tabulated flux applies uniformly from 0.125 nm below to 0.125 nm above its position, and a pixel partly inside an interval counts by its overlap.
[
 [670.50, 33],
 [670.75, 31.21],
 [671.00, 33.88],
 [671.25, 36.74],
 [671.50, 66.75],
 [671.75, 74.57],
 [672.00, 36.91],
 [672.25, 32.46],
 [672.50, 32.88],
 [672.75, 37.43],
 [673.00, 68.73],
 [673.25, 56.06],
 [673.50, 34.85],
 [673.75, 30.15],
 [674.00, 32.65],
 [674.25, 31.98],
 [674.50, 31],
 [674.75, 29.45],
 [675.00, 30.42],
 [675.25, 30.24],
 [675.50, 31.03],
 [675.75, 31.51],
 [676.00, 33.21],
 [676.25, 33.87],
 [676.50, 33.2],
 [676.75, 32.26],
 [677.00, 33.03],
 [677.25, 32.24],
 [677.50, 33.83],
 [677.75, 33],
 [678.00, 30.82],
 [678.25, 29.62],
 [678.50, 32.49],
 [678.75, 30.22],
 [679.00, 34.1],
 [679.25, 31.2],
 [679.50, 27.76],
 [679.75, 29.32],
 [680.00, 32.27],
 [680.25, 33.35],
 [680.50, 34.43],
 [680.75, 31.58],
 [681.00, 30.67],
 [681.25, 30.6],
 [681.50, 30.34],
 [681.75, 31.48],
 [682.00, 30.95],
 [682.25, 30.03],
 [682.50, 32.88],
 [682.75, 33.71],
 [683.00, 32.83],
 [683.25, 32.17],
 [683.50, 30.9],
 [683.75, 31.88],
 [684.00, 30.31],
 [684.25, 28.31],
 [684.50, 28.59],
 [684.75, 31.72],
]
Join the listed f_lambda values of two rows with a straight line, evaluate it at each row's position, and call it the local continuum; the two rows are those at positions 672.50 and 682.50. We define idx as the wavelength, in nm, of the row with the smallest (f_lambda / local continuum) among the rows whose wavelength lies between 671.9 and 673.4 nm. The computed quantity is 672.25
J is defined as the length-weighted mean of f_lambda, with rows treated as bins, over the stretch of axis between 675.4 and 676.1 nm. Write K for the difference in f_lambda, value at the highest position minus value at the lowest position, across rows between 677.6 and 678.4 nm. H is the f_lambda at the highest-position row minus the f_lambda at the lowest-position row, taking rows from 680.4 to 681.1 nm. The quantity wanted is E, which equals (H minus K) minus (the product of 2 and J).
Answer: -64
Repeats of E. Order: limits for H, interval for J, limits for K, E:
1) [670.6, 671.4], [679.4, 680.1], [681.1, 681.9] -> -55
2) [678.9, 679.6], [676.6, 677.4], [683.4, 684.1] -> -71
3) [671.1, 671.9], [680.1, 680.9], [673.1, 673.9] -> -2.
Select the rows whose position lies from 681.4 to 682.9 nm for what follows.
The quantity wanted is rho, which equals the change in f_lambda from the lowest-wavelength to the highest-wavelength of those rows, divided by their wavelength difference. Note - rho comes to 2.7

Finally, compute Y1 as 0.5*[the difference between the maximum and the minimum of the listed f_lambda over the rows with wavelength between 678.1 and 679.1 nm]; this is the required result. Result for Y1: 2.2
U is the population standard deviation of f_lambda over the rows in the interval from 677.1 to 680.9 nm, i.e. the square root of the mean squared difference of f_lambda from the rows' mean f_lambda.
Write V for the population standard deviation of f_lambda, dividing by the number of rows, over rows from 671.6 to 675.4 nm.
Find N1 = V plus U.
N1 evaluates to 16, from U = 1.9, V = 14.2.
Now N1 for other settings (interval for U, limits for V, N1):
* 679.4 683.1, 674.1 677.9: 3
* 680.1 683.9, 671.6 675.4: 15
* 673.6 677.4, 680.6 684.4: 3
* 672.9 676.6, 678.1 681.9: 13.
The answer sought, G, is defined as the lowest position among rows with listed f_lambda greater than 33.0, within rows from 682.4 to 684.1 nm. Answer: 682.75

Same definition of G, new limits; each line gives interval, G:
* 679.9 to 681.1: 680.25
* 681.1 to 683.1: 682.75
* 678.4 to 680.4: 679.00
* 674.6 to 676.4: 676.00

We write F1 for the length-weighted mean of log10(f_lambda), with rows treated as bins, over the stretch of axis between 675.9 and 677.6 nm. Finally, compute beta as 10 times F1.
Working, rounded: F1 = 1.52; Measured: 15.2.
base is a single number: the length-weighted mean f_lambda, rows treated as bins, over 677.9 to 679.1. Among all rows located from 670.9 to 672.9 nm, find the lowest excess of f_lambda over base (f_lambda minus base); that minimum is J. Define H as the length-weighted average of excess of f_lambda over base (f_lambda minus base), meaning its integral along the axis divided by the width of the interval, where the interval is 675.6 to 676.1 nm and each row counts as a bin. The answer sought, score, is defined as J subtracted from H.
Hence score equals -0.2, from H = 0.8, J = 1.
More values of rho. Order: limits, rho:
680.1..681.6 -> -2.4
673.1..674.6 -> -20.0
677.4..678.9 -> -2.9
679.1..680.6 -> 2.6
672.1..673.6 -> 1.9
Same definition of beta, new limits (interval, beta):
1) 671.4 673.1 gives 16.7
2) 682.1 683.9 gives 15.1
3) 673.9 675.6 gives 14.9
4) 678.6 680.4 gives 14.9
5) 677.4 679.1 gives 15.0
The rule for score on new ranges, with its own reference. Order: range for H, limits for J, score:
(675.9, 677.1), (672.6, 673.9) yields 3.0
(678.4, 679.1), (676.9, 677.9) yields 0.0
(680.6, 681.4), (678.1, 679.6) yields 3.3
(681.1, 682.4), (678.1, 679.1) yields 1.1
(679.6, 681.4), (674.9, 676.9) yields 1.4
